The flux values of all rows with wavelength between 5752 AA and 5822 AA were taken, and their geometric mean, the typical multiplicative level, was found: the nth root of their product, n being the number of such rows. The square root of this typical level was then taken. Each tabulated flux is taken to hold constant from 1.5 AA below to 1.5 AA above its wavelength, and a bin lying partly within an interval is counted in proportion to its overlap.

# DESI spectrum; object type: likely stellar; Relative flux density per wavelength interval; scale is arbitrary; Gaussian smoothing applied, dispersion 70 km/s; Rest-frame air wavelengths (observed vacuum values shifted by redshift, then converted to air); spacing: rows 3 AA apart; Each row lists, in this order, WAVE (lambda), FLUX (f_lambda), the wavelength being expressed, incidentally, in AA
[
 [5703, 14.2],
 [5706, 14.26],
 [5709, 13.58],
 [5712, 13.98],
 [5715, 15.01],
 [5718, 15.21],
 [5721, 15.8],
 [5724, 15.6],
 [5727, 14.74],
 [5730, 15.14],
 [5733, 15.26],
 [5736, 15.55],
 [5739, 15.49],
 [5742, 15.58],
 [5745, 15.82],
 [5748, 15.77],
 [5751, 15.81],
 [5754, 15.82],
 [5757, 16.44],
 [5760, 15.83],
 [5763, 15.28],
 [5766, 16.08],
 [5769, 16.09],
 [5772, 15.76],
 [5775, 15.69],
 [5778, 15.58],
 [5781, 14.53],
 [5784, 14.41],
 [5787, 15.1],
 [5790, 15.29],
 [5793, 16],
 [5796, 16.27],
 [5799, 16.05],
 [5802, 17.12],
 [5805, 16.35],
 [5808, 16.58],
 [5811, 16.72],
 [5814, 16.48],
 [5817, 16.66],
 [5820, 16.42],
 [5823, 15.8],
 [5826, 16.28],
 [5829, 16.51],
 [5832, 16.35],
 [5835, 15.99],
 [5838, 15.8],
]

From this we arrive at 3.990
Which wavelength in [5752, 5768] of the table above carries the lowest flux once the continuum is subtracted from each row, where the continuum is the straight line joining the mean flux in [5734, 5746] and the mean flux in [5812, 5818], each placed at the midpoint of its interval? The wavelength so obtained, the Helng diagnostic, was 5763 AA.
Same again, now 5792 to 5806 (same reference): 5799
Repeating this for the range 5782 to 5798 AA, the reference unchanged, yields 5784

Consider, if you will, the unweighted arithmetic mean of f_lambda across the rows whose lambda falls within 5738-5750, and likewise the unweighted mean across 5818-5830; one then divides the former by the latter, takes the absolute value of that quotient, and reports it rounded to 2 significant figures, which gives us 0.96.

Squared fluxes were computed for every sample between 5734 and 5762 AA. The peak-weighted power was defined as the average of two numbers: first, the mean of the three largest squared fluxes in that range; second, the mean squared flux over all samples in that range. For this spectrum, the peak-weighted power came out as 253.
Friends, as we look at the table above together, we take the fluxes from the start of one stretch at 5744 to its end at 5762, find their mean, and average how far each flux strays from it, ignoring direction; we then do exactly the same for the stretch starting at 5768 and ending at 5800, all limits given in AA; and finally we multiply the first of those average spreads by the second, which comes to 0.088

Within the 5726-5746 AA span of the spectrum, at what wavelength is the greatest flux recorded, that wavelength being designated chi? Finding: 5745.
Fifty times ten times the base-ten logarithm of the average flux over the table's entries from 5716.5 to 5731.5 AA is 592.3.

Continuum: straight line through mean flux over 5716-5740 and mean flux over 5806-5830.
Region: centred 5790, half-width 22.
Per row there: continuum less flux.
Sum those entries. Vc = 3.8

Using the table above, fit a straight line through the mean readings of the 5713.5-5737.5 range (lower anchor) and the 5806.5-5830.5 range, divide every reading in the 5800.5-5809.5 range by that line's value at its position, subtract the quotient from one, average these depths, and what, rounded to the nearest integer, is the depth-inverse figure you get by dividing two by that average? -78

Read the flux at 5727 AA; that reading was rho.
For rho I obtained 14.74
